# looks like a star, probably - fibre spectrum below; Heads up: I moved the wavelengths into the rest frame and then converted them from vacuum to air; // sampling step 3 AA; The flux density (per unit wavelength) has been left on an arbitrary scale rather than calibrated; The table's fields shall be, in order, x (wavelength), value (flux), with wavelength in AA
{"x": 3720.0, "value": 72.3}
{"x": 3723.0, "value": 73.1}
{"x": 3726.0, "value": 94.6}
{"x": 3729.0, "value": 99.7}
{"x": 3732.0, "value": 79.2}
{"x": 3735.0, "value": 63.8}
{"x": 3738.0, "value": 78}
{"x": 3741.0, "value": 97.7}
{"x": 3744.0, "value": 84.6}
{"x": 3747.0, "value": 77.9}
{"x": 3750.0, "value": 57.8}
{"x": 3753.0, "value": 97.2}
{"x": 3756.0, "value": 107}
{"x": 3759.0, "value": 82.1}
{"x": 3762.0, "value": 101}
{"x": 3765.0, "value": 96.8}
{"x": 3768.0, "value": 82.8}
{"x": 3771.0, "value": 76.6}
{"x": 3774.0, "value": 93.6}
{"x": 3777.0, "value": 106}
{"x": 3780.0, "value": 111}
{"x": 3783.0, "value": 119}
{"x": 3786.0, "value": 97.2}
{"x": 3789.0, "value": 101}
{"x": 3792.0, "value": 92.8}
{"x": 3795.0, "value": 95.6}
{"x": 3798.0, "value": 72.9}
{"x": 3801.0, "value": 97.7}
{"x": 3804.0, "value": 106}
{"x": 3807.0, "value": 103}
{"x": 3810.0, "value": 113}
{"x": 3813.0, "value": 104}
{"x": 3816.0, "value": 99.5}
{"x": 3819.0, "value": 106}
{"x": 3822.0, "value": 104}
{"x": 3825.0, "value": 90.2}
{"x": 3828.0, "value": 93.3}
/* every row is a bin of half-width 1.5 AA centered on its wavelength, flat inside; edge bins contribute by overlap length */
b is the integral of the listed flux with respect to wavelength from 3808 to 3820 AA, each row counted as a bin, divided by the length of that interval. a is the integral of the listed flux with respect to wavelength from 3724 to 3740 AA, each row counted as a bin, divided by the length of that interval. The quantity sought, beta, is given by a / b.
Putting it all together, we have 0.79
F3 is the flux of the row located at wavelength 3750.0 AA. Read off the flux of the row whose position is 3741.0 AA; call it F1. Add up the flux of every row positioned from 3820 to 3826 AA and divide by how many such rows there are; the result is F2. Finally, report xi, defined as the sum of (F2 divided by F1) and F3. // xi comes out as 59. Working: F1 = 97.7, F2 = 97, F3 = 57.8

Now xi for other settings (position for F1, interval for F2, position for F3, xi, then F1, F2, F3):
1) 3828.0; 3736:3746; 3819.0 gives 107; 93.3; 87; 106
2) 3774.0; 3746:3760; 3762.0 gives 102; 93.6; 84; 101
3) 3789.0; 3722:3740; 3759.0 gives 83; 101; 81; 82.1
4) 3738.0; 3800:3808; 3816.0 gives 101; 78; 102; 99.5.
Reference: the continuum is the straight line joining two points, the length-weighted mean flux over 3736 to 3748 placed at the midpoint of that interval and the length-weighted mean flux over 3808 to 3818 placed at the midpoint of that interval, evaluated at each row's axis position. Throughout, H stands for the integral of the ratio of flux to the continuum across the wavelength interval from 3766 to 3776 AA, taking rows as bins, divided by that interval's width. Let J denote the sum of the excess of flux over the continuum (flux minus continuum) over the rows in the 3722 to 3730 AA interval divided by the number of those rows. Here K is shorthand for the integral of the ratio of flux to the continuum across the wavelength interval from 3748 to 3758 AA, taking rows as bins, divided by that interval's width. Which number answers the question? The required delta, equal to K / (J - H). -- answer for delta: 0.11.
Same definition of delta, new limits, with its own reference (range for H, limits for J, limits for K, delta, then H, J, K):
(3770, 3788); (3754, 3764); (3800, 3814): 0.15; 1.06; 8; 1.01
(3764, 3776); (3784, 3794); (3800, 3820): -0.47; 0.95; -1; 1.00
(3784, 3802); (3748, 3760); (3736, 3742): -0.39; 0.94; -2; 1.02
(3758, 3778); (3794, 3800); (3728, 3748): -0.06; 0.99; -16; 1.00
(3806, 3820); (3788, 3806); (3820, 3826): -0.13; 1.00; -6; 0.91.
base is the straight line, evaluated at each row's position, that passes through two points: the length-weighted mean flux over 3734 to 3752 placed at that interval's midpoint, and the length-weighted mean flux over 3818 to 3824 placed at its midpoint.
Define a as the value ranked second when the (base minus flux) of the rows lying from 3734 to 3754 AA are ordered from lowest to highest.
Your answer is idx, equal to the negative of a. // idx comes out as 16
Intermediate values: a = -16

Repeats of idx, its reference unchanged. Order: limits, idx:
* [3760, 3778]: 17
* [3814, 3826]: 0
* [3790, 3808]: 4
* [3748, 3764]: 17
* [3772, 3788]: 21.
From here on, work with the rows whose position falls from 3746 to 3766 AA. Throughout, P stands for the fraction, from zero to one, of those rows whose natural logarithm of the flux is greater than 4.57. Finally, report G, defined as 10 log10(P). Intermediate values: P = 0.57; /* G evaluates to -2.4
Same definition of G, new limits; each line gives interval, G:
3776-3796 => -1.5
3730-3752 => -8.5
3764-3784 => -2.4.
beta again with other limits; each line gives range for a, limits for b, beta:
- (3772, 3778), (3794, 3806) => 1.04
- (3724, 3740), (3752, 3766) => 0.86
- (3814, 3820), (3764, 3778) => 1.13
